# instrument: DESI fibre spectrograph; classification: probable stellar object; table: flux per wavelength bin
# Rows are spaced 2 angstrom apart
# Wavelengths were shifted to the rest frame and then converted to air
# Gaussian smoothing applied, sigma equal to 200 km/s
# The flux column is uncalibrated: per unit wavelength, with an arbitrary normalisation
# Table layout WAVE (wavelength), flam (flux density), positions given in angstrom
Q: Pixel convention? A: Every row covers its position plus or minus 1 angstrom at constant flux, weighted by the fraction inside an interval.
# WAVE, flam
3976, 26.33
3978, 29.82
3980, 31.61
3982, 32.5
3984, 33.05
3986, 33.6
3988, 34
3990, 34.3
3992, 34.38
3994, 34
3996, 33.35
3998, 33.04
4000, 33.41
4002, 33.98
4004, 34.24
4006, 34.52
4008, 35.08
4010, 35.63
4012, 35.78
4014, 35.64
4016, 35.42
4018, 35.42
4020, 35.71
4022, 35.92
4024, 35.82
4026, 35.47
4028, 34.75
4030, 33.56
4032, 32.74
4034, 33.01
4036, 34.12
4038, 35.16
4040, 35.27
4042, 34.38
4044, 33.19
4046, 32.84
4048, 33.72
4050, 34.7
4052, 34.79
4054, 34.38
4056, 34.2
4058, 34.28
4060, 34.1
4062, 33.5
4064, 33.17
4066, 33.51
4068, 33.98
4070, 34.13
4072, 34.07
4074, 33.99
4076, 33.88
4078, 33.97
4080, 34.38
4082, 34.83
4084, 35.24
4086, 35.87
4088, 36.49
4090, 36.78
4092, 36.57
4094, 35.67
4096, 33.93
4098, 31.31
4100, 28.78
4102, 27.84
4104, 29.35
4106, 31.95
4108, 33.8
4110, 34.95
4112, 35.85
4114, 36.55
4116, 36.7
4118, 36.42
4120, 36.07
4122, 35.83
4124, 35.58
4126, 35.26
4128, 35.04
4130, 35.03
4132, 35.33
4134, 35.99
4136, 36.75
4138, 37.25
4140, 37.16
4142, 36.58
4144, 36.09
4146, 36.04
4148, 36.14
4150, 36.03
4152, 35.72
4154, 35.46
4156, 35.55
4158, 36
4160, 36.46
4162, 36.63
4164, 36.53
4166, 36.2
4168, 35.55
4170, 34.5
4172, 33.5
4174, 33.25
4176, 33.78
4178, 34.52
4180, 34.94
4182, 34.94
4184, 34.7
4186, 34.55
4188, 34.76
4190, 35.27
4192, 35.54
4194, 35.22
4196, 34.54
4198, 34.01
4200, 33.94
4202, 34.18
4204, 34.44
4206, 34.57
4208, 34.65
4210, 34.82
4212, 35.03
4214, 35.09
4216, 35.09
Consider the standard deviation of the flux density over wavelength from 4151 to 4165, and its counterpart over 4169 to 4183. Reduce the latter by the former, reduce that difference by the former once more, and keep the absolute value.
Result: 0.3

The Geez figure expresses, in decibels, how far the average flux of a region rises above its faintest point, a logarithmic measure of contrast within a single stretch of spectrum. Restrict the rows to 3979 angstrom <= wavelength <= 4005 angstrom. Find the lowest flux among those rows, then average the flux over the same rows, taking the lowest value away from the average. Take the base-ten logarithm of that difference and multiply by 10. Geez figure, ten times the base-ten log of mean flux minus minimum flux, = 2.8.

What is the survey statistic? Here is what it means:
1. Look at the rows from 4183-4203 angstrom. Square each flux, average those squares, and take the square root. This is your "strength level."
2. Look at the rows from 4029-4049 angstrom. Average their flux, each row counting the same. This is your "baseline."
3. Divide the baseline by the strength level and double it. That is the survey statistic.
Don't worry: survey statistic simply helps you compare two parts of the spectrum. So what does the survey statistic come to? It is 1.95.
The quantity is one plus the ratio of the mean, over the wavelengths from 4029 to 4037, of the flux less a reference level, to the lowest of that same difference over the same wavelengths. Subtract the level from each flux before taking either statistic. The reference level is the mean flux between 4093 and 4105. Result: 2.39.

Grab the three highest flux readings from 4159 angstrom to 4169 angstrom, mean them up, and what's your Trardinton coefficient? 36.5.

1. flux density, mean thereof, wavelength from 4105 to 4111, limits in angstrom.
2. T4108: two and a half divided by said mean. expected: 0.074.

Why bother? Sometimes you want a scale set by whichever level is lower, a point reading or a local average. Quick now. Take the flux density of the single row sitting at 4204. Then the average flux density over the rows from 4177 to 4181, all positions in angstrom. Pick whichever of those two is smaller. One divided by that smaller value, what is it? 0.0290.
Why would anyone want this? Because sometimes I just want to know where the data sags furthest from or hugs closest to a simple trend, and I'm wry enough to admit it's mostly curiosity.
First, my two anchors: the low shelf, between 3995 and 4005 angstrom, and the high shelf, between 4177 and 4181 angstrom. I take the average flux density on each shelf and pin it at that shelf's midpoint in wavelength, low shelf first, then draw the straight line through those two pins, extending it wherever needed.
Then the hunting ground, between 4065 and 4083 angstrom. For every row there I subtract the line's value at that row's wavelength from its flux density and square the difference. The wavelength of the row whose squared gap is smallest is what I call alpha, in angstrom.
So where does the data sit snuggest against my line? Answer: 4072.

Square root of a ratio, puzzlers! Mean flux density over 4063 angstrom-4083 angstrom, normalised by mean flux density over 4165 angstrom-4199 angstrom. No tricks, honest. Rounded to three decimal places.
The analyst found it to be 0.990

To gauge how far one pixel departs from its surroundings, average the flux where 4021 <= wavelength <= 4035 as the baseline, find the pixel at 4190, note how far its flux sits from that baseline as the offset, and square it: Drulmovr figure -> 0.64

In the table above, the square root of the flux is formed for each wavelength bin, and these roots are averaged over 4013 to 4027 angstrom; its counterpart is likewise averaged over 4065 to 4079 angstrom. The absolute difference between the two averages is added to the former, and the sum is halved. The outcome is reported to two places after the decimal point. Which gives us 3.06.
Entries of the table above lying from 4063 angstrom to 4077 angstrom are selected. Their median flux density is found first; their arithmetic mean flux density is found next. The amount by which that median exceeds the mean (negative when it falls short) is 0.16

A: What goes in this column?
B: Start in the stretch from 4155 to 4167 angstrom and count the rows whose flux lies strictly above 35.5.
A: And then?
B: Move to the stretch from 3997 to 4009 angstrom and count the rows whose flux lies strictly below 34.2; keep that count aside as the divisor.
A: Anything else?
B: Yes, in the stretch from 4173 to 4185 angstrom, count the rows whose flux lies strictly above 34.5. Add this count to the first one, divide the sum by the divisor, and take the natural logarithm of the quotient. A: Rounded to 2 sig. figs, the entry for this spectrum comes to 1.2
